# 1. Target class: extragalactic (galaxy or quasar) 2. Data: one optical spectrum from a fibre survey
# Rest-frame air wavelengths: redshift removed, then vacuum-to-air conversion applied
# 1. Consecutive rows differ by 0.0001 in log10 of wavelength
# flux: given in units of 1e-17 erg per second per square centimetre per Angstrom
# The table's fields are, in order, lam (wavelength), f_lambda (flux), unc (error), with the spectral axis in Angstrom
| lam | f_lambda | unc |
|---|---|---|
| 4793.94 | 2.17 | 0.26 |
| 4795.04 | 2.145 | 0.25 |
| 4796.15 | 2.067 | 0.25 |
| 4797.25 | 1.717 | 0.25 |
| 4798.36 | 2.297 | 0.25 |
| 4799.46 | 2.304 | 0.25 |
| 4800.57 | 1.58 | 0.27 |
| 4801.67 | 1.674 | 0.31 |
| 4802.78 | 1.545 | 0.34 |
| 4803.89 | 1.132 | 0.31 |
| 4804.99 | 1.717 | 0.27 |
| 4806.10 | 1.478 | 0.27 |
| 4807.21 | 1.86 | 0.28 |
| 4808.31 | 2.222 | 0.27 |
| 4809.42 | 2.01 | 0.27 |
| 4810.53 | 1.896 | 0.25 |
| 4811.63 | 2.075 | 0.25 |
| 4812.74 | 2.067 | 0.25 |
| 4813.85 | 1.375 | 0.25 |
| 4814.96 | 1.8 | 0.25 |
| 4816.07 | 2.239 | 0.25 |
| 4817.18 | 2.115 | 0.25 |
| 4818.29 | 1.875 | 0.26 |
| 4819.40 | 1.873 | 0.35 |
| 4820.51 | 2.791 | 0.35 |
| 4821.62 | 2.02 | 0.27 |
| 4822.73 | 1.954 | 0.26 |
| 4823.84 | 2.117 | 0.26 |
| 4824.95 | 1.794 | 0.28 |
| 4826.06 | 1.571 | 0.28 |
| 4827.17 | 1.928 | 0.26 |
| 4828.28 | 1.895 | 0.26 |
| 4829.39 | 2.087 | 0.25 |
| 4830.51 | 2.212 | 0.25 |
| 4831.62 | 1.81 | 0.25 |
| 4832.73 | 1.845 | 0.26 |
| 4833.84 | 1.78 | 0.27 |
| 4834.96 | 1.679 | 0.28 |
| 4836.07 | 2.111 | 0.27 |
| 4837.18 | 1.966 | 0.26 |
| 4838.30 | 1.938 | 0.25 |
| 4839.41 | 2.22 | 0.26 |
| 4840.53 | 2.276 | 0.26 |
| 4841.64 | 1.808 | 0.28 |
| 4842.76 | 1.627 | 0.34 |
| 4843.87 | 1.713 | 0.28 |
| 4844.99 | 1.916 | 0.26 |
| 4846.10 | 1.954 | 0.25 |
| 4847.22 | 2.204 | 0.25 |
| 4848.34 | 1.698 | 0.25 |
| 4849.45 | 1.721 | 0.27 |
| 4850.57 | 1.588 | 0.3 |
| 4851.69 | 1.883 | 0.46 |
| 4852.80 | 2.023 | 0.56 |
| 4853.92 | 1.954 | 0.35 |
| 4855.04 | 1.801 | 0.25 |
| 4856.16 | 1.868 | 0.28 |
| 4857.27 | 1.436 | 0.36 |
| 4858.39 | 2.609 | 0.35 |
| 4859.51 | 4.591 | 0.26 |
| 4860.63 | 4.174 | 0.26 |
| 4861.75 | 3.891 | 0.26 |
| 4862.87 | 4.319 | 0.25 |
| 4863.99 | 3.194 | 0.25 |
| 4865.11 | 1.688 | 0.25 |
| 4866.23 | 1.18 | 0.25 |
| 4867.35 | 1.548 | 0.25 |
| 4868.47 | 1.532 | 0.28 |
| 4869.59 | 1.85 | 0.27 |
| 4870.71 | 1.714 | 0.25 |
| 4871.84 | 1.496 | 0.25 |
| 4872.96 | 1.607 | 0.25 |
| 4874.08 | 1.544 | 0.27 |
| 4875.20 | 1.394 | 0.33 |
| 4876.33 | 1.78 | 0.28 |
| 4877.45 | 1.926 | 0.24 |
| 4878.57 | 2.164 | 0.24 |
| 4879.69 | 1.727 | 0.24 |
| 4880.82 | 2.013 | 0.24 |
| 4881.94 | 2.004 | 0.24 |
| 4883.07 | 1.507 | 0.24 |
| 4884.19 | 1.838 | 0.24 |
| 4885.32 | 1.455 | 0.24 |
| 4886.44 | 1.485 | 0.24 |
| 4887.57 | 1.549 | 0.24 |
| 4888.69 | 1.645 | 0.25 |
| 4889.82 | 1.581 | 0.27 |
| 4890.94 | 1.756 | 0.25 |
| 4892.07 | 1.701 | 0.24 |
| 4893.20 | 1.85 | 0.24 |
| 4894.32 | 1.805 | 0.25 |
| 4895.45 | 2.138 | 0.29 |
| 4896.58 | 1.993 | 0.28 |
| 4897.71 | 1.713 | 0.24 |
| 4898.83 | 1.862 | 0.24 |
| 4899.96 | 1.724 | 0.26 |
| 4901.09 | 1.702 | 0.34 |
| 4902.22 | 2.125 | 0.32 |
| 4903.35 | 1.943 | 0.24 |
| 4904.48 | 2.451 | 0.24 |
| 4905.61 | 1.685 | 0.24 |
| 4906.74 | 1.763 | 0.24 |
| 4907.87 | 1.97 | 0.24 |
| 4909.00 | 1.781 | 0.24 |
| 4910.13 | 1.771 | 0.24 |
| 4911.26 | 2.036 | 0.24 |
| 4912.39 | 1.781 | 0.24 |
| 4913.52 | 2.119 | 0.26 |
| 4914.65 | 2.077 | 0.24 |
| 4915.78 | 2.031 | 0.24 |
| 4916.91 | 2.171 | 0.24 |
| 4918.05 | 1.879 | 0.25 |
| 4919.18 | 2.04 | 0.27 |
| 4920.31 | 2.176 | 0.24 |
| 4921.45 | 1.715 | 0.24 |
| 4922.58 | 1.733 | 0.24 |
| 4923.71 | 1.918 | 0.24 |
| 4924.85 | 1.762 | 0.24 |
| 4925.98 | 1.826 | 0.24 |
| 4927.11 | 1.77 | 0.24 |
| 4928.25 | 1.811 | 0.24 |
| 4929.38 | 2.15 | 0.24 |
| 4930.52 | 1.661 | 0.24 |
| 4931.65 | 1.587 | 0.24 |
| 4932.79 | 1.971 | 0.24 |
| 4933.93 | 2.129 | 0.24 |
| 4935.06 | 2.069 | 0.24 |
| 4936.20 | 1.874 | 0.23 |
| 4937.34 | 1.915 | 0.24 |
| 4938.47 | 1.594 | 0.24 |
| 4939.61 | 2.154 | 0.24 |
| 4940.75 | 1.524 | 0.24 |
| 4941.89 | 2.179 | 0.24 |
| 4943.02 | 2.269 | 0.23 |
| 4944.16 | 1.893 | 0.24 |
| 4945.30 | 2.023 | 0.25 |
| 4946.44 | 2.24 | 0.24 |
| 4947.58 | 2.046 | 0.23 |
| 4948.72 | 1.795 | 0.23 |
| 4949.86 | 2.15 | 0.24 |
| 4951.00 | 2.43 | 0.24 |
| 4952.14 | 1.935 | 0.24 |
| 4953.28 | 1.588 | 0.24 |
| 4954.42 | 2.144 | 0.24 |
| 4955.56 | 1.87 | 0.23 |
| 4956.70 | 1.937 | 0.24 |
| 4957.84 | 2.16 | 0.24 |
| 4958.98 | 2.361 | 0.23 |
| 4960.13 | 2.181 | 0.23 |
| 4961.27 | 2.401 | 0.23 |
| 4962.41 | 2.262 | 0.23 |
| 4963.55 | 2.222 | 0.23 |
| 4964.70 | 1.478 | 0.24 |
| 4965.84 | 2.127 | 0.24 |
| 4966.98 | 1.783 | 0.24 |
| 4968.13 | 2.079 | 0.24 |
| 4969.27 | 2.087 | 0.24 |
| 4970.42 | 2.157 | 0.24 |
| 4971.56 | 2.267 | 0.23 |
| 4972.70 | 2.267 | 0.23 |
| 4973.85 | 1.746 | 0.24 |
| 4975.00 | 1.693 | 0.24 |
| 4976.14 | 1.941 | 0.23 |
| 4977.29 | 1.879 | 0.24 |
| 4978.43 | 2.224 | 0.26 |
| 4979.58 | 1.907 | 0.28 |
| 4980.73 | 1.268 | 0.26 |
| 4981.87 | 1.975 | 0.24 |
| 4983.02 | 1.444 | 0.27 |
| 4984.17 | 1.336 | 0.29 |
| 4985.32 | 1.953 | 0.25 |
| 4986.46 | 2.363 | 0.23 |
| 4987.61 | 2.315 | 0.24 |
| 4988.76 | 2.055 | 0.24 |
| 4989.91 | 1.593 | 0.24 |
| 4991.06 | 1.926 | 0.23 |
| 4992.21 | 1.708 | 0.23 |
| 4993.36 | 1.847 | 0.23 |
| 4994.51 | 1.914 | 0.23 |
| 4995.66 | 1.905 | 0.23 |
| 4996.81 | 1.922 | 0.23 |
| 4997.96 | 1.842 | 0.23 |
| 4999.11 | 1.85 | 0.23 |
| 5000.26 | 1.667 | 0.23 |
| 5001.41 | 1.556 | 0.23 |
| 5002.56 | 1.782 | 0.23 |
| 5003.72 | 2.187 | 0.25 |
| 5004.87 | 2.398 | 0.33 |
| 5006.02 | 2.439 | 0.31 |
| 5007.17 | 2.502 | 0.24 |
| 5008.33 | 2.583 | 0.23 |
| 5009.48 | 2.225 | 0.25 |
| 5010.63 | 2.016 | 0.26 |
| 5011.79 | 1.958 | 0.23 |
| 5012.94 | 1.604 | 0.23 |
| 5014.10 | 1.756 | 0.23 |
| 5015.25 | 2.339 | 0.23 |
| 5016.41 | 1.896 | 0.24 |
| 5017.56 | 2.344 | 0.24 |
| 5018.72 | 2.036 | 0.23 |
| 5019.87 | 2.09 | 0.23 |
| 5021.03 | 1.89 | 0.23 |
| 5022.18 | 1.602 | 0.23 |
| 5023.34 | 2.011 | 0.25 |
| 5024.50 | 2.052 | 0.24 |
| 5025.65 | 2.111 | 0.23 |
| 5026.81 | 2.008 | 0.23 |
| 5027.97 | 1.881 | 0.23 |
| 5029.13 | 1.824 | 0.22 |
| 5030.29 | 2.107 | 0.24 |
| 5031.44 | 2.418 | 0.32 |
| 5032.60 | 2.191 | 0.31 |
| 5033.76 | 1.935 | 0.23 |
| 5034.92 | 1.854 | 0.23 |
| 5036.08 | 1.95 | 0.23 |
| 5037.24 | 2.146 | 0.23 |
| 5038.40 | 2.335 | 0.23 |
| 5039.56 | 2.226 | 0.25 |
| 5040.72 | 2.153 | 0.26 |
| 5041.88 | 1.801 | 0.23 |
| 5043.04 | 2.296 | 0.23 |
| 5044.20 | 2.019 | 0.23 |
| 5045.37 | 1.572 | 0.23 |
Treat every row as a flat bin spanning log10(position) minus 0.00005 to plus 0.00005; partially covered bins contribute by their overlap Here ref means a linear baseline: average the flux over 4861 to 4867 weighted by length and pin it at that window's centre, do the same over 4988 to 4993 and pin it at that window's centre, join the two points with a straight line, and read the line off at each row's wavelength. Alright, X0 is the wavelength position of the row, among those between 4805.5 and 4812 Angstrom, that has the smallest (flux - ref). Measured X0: 4806.10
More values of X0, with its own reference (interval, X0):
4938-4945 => 4940.75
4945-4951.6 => 4948.72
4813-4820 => 4813.85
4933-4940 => 4938.47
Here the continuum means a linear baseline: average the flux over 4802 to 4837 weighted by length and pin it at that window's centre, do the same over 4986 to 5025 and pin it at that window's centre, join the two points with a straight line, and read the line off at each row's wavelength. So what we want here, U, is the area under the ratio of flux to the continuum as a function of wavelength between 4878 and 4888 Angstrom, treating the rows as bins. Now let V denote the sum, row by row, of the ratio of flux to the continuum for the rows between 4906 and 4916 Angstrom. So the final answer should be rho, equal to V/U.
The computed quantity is 0.98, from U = 9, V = 8.9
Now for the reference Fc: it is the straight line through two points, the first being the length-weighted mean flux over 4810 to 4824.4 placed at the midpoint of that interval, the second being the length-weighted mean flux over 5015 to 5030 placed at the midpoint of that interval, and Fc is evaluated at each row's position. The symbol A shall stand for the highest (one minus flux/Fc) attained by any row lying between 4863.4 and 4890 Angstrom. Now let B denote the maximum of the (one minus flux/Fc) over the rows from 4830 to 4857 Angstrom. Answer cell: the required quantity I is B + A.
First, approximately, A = 0.41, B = 0.211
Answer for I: 0.62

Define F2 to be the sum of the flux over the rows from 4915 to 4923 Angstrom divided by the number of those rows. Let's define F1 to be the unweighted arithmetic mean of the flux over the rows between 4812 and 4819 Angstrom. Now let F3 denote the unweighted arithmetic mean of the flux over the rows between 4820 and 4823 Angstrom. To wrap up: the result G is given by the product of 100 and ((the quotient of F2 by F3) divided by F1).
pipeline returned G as 46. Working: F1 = 1.91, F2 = 1.96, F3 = 2.3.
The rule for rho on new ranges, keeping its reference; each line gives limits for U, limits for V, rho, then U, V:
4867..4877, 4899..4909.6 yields 1.05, 8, 8.8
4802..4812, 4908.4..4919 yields 0.97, 9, 9.0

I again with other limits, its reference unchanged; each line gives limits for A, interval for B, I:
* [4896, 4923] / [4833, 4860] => 0.45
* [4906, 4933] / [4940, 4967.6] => 0.47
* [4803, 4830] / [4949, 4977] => 0.70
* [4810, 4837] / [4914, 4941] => 0.56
